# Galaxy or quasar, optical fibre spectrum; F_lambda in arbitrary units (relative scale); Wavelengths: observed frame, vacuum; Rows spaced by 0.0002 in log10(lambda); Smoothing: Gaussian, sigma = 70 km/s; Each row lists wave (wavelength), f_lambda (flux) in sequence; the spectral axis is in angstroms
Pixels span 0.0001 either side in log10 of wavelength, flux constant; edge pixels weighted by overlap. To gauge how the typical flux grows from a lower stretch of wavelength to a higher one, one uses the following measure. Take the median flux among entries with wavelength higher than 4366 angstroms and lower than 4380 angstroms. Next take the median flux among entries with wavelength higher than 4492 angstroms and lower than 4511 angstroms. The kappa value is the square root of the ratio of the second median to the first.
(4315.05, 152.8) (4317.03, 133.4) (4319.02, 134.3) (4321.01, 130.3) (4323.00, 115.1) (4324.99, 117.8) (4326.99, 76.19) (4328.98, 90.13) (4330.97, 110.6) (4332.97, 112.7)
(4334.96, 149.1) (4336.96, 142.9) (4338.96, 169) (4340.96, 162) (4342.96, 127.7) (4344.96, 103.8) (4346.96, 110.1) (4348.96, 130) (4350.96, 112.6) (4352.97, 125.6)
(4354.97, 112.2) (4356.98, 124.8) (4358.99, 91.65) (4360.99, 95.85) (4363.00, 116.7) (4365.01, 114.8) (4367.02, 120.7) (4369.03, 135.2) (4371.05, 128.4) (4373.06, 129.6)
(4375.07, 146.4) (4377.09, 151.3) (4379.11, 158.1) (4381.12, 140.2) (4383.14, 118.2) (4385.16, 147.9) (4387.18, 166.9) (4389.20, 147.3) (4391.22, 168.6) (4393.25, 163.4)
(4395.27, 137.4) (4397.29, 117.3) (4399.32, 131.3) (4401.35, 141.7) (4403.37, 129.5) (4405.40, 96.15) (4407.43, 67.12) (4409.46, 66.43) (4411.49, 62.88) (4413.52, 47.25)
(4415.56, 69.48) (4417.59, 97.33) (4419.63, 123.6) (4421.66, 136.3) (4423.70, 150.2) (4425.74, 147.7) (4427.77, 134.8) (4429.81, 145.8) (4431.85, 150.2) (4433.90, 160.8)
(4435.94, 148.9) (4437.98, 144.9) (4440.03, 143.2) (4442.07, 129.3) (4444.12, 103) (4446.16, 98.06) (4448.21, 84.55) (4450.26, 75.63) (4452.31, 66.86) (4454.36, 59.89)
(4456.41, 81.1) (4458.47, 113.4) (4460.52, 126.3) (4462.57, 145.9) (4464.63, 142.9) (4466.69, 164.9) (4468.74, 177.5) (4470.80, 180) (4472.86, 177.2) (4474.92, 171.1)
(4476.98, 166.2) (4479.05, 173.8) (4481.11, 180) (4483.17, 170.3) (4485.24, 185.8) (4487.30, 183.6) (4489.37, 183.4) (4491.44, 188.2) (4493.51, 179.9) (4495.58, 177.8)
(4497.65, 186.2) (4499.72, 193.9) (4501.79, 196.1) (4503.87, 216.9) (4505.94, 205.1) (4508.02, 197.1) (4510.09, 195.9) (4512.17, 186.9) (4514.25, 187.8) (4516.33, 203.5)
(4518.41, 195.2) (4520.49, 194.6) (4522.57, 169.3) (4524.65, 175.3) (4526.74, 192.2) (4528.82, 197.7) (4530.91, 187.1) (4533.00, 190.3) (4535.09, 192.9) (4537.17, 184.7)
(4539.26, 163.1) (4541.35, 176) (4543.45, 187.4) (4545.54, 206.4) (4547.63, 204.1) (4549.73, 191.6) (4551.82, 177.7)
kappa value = 1.20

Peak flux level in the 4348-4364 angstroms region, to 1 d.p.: 130.0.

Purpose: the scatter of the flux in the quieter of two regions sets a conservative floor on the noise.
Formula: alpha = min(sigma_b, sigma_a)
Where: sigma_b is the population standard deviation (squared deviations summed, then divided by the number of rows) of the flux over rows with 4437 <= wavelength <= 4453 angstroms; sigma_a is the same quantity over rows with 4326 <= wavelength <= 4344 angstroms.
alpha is 28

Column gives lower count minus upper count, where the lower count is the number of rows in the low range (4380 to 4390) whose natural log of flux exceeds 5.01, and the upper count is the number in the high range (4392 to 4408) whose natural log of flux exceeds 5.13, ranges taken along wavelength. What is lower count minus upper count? 1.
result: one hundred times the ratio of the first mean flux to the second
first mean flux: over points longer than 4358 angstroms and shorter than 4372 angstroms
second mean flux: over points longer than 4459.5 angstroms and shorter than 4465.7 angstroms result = 83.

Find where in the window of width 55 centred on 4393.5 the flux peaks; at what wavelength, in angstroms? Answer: 4391.22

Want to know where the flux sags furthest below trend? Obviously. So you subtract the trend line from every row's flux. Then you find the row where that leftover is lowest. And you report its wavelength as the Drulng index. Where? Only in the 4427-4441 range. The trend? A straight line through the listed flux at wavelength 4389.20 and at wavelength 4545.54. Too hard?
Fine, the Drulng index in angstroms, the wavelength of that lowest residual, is 4427.77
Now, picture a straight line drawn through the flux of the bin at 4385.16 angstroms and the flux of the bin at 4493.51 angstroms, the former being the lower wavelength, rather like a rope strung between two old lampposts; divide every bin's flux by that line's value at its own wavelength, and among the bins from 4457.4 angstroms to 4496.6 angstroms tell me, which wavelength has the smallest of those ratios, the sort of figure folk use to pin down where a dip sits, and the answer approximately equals 4458.47 angstroms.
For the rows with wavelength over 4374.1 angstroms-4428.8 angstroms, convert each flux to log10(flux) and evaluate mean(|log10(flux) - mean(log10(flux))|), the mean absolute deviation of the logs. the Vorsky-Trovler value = 0.118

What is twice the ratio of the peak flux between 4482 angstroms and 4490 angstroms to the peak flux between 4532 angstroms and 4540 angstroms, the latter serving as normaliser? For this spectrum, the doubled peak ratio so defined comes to 1.93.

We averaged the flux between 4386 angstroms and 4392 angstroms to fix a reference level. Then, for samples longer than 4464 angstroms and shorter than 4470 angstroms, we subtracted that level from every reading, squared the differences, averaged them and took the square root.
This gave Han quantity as 14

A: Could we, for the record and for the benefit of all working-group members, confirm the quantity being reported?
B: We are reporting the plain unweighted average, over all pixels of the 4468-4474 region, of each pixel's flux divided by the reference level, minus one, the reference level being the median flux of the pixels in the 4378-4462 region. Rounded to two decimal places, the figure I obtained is 0.38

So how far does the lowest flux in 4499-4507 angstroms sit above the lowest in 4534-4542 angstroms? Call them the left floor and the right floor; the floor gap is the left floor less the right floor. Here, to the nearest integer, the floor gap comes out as 31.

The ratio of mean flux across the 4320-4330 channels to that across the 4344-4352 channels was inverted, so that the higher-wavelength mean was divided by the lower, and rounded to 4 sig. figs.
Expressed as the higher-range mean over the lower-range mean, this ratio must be 1.078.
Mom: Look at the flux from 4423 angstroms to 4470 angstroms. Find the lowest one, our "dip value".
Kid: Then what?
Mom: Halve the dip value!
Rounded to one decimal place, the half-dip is 29.9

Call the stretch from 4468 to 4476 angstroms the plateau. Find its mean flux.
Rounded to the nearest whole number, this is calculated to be 176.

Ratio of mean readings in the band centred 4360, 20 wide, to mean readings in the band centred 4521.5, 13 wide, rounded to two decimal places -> 0.61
